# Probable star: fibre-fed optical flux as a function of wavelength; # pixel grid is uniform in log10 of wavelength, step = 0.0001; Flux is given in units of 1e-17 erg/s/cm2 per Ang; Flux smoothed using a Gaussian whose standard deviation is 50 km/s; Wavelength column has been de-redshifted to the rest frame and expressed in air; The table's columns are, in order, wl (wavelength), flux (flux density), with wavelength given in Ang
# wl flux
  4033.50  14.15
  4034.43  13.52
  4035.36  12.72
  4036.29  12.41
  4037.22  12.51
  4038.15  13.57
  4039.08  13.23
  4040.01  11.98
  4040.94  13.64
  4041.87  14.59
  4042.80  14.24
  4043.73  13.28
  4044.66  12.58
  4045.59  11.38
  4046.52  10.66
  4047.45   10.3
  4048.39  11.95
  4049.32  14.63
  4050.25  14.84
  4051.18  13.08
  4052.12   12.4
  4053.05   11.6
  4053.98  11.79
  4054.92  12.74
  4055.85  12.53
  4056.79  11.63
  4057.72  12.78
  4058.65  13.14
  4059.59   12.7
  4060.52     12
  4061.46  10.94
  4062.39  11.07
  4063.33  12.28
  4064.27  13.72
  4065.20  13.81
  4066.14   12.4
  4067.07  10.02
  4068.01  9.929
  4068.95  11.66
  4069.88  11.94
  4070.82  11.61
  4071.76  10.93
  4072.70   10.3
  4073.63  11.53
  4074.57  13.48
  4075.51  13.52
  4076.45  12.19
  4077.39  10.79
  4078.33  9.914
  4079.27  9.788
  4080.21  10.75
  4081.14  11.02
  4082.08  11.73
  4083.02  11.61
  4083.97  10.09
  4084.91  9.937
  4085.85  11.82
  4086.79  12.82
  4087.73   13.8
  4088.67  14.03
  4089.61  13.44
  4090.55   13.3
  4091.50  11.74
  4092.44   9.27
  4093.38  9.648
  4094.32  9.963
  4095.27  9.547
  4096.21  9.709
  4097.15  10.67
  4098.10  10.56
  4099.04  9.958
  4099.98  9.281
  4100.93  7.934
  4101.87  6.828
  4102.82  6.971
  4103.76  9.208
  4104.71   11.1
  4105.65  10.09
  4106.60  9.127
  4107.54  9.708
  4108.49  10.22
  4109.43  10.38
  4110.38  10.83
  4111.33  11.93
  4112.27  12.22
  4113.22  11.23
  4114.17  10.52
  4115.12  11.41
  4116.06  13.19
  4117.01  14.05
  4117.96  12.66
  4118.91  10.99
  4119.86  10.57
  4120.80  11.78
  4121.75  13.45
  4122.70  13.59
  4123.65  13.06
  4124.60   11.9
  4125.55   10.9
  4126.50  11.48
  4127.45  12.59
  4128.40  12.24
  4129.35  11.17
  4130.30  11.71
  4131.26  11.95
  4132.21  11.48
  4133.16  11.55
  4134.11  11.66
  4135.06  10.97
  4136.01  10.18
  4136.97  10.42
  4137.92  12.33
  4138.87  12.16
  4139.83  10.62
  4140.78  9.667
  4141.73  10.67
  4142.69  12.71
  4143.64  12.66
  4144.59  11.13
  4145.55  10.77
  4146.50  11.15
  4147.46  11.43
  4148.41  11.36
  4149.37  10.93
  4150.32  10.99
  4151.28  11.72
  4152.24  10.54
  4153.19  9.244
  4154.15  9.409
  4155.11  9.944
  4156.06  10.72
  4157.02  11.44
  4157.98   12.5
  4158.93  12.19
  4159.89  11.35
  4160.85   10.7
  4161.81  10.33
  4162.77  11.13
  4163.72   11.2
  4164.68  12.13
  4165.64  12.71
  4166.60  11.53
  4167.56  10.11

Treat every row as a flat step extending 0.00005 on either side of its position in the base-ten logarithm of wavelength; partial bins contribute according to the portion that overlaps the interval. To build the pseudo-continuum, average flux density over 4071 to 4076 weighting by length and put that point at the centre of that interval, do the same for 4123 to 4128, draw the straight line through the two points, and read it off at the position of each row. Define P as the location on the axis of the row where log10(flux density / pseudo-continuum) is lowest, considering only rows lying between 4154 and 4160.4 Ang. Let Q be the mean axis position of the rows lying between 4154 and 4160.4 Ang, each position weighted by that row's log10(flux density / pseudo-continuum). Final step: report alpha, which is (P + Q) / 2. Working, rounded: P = 4154.15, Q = 4155.4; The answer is 4154.8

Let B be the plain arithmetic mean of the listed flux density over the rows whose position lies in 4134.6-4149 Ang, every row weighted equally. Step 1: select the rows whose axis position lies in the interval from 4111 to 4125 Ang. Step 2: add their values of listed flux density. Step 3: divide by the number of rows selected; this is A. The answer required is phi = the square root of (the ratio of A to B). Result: 1.04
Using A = 12.2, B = 11.22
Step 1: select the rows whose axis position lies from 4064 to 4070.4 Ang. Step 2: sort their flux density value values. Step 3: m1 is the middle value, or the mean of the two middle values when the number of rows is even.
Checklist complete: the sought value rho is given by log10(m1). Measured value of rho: 1.08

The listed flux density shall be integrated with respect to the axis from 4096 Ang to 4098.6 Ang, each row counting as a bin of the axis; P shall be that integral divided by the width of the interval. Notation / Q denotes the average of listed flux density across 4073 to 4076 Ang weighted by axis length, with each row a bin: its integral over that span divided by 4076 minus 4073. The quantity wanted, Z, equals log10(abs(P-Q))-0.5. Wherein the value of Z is -0.13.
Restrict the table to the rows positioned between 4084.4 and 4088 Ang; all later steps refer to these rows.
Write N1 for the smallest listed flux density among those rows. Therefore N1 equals 9.937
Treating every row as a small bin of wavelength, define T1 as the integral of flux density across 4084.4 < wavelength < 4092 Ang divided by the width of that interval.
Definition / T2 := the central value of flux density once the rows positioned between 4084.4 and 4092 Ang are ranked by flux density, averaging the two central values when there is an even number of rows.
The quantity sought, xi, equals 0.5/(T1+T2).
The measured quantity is 0.0195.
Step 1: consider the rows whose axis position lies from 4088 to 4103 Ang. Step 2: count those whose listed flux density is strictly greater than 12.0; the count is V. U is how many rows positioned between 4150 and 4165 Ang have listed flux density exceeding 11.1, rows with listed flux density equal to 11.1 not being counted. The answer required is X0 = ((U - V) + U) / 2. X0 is 6.5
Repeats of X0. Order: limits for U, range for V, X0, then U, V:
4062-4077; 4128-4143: 9.0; 11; 4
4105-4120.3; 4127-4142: 5.0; 7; 4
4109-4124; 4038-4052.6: 5.5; 11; 11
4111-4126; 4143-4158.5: 11.0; 12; 2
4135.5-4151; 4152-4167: 6.0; 8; 4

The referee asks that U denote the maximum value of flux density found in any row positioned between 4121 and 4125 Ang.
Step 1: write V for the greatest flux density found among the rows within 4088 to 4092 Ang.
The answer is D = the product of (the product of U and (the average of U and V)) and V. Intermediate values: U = 13.59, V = 14.03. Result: 2633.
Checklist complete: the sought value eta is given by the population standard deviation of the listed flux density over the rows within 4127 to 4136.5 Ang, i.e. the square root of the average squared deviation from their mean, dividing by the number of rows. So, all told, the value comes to 0.64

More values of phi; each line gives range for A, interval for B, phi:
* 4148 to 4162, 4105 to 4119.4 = 0.98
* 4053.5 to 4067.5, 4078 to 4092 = 1.02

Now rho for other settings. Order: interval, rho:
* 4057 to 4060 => 1.11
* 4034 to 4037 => 1.10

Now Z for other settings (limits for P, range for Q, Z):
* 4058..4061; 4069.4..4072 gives -0.47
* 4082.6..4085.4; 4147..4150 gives -0.63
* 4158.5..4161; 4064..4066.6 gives -0.24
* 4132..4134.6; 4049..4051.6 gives -0.08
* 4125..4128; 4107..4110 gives -0.31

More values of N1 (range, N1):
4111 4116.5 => 10.52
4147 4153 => 10.54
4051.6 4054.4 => 11.6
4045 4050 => 10.3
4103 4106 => 9.208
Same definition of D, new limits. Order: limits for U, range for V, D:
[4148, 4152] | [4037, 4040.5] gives 2011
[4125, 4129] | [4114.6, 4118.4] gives 2356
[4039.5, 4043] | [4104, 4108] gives 2080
